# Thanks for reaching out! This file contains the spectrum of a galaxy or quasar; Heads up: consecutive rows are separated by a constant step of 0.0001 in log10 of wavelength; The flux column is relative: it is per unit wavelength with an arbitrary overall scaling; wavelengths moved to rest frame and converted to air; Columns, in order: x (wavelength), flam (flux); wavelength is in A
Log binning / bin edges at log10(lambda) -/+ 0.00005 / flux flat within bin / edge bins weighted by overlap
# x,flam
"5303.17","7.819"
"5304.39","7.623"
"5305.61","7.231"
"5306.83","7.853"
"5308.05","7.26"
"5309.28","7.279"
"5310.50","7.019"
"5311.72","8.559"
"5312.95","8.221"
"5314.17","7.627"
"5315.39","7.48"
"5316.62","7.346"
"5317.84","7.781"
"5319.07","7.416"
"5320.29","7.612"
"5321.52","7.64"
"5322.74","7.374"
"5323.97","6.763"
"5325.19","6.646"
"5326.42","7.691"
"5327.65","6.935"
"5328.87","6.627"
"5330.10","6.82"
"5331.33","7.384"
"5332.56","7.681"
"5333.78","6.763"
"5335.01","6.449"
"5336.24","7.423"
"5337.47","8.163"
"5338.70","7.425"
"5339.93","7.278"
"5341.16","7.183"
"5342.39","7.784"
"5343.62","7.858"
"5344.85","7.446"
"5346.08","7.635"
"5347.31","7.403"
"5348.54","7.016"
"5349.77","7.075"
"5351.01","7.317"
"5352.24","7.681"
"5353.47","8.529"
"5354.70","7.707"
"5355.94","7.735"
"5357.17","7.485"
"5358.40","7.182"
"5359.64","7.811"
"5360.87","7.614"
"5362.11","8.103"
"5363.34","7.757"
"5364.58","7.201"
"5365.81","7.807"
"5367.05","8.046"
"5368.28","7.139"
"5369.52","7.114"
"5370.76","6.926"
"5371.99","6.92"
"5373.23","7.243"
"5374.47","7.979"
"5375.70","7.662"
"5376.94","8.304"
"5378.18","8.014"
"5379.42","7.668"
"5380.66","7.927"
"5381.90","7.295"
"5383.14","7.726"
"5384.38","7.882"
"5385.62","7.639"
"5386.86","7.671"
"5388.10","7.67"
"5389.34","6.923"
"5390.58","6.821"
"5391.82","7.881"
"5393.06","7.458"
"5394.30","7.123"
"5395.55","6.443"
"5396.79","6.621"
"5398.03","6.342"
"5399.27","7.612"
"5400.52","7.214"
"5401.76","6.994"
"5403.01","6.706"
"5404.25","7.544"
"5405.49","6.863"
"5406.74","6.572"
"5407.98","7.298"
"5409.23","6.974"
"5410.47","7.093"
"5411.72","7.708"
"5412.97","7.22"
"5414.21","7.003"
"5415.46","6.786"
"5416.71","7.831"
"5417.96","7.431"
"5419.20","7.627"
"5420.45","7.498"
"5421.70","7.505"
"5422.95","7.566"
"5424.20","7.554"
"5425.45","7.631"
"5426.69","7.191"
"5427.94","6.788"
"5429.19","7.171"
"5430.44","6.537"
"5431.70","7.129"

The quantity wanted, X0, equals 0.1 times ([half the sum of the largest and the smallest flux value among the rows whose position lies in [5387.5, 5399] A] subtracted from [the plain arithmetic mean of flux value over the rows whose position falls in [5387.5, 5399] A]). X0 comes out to -0.0080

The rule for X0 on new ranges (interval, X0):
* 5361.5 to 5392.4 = 0.0010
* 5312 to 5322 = -0.0143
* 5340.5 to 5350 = -0.0012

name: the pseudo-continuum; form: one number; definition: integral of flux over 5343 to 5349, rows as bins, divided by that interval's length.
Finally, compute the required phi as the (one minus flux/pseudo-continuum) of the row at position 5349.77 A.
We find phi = 0.055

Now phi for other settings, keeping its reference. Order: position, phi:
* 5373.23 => 0.033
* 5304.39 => -0.018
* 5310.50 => 0.063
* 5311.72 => -0.143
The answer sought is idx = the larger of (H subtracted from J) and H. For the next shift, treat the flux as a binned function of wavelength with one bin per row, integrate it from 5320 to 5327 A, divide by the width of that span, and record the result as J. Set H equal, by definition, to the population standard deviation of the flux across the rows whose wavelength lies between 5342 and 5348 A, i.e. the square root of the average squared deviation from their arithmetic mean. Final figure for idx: 7.1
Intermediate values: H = 0.18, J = 7.27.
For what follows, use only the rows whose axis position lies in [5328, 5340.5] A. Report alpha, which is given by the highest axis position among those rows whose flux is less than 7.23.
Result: 5335.01 A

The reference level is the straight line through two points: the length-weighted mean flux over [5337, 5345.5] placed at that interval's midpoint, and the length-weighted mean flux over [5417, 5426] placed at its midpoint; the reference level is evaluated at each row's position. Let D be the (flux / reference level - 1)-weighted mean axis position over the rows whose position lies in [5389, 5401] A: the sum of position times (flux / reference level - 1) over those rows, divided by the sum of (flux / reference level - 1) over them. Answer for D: 5395.2 A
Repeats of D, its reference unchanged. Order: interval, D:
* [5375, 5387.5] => 5379.6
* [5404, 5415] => 5408.9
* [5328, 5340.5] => 5332.3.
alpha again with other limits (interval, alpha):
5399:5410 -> 5409.23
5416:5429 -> 5427.94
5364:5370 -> 5369.52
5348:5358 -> 5349.77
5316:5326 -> 5325.19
